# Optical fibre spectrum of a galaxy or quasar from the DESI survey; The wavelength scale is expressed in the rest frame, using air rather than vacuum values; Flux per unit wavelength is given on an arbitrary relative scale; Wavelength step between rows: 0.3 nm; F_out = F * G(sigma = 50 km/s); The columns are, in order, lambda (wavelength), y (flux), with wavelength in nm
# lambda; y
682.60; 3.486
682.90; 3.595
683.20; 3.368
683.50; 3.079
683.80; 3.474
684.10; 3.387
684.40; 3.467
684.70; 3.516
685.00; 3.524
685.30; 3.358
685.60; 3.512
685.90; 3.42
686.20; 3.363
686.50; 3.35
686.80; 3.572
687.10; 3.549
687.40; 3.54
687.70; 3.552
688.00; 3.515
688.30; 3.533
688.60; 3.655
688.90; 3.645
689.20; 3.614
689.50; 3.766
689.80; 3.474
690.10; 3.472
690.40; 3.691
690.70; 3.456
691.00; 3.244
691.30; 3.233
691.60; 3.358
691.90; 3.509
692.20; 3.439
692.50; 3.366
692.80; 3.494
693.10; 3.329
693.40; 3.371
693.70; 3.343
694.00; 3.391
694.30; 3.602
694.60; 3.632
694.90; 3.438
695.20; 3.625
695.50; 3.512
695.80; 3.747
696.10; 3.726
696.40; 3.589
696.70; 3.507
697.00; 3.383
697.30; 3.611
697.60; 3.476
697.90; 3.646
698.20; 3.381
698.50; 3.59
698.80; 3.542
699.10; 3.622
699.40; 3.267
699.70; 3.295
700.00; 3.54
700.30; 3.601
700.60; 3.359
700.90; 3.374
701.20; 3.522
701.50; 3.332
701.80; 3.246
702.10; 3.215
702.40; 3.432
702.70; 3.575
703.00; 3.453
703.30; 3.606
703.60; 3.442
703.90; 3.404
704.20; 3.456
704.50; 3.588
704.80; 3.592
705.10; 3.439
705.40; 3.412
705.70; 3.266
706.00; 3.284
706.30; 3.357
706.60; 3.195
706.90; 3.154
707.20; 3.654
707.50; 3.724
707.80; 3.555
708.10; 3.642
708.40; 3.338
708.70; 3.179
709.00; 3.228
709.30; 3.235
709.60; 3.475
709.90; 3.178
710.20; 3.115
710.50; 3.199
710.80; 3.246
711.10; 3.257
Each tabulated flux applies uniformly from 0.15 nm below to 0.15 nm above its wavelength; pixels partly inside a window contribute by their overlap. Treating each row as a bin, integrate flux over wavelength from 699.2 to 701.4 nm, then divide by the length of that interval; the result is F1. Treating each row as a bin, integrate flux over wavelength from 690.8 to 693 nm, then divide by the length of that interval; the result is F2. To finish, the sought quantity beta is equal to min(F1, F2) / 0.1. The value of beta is 33.8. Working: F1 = 3.43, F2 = 3.38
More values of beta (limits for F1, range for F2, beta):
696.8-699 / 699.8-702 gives 34.2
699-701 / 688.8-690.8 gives 34.3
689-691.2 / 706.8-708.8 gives 34.8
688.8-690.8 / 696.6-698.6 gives 35.1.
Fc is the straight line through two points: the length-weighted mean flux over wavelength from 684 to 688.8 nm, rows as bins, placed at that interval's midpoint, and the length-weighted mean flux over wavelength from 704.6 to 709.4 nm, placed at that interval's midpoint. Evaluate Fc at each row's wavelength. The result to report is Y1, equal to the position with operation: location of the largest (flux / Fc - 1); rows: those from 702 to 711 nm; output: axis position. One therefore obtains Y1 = 707.50 nm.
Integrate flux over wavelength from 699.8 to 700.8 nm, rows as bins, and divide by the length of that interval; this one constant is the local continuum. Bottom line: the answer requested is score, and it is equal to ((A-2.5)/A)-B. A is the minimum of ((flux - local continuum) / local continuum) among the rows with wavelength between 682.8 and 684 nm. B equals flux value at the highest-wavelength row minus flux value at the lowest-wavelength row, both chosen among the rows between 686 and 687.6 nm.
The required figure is 22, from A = -0.12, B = 0.18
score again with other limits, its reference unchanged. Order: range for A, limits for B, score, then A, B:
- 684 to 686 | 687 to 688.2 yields 70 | -0.04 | -0.03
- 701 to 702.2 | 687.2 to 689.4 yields 33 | -0.08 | 0.07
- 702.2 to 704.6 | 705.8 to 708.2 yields 110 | -0.02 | 0.36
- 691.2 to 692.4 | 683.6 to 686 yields 36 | -0.07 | -0.05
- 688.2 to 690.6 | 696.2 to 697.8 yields 762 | 0.00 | -0.11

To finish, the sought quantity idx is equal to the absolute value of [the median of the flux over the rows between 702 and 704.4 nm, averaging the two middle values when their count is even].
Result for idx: 3.45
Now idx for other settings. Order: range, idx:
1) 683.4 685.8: 3.47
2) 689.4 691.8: 3.46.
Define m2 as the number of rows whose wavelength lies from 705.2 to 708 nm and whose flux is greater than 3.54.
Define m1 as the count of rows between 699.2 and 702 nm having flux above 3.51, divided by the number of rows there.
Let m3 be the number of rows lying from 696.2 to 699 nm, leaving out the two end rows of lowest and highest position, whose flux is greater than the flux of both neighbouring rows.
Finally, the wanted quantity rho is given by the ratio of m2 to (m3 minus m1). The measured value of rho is 1.1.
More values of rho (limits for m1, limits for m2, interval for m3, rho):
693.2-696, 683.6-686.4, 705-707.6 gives 0.0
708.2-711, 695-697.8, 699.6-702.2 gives 2.5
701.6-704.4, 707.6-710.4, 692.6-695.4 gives 1.1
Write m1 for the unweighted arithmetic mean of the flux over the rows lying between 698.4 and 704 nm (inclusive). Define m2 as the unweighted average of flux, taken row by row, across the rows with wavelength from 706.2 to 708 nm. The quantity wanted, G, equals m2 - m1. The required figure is -0.003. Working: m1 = 3.44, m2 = 3.44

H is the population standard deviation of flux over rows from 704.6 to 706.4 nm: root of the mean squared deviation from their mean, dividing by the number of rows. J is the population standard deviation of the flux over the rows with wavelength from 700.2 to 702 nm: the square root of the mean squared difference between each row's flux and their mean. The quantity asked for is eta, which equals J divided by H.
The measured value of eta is 1.1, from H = 0.11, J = 0.120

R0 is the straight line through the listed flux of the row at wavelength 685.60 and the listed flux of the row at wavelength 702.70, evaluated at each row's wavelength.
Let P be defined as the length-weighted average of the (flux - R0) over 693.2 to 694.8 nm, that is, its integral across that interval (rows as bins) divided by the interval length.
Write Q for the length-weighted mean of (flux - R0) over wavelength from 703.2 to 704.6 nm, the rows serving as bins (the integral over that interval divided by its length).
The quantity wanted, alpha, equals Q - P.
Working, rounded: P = -0.08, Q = -0.09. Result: -0.01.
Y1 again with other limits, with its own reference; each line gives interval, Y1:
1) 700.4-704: 703.30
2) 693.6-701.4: 695.80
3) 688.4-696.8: 695.80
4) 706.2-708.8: 707.50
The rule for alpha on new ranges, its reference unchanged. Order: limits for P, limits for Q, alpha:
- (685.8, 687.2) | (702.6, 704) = -0.01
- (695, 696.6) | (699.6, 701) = -0.21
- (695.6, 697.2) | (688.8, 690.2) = 0.03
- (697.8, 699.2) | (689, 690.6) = 0.08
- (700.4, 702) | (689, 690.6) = 0.27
